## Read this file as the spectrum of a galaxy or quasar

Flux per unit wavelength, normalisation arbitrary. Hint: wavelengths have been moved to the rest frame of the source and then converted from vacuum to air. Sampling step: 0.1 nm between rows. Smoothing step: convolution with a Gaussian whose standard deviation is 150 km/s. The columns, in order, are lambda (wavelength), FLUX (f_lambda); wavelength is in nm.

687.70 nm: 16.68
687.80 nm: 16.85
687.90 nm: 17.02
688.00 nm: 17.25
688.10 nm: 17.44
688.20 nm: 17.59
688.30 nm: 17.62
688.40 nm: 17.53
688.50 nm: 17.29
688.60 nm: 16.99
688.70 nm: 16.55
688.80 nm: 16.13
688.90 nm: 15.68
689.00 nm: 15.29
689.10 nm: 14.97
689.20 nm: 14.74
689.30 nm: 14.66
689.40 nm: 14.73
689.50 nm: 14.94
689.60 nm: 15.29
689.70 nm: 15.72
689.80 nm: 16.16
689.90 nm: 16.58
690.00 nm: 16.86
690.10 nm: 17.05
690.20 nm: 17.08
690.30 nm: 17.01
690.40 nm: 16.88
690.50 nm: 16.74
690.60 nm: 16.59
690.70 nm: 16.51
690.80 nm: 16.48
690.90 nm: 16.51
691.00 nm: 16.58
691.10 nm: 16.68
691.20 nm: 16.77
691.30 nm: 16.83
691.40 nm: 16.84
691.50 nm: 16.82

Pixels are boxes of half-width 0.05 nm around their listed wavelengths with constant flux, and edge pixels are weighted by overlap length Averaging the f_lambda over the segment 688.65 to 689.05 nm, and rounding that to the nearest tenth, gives 15.9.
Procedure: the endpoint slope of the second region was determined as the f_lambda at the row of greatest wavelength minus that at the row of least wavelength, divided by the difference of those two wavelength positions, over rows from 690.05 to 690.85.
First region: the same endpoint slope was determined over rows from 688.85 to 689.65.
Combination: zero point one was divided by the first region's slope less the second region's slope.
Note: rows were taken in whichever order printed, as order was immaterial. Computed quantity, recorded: 0.39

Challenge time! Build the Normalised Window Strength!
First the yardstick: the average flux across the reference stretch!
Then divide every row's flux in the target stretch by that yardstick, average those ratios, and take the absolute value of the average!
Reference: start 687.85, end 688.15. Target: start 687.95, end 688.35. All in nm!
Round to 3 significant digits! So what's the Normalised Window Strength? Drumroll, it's 1.01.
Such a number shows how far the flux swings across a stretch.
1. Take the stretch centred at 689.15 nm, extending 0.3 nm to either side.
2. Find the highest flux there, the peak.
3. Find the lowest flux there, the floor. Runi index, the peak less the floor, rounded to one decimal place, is 1.0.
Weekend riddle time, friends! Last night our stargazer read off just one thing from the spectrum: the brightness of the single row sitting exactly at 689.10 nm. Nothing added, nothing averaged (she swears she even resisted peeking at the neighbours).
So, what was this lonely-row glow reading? 14.97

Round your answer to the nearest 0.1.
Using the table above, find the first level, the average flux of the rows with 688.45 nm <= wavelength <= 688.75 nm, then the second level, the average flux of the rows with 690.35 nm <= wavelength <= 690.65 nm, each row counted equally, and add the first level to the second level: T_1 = 33.7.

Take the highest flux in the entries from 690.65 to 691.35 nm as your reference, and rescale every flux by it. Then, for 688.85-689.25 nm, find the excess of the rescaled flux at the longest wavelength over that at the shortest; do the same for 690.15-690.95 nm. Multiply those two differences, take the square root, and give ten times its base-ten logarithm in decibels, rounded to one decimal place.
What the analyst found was -13.6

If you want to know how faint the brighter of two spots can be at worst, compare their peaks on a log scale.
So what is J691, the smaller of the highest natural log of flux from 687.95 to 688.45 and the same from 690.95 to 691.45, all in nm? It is 2.82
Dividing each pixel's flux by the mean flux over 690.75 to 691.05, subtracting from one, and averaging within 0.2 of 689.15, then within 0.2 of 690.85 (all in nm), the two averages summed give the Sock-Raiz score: 0.10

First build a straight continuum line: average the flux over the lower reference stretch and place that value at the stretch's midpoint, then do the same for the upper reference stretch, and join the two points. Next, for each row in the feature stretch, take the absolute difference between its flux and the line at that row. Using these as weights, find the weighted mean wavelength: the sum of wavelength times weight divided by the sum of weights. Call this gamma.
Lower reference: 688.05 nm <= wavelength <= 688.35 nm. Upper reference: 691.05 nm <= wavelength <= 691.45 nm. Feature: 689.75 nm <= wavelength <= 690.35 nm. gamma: 689.87 nm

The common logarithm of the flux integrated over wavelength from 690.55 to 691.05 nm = 0.92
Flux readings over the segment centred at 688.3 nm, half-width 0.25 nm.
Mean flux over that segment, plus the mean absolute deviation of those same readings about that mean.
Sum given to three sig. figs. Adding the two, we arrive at 17.6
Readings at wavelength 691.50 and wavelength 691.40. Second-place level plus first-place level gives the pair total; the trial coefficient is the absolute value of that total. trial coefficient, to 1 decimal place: 33.7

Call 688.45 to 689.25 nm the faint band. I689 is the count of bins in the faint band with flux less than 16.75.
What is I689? 6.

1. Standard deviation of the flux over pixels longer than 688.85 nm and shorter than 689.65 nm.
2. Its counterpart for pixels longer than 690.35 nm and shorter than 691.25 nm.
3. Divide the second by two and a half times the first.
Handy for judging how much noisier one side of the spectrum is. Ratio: 0.16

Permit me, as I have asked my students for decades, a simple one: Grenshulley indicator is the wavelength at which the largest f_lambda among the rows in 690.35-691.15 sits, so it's 690.40 nm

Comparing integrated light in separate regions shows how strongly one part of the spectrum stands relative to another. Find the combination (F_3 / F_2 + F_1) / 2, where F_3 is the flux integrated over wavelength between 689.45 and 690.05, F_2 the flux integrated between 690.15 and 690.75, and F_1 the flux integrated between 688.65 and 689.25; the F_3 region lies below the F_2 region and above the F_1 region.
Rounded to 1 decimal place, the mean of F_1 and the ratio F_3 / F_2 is 5.1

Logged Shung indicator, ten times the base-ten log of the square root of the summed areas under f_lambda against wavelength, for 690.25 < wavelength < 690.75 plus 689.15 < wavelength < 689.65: 5.99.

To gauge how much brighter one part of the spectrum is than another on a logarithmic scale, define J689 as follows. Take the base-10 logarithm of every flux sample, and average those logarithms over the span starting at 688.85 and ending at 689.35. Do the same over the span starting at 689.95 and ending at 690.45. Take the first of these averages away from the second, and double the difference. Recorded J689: 0.10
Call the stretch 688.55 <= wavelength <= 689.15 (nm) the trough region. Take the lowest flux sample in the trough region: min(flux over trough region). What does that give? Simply 14.97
